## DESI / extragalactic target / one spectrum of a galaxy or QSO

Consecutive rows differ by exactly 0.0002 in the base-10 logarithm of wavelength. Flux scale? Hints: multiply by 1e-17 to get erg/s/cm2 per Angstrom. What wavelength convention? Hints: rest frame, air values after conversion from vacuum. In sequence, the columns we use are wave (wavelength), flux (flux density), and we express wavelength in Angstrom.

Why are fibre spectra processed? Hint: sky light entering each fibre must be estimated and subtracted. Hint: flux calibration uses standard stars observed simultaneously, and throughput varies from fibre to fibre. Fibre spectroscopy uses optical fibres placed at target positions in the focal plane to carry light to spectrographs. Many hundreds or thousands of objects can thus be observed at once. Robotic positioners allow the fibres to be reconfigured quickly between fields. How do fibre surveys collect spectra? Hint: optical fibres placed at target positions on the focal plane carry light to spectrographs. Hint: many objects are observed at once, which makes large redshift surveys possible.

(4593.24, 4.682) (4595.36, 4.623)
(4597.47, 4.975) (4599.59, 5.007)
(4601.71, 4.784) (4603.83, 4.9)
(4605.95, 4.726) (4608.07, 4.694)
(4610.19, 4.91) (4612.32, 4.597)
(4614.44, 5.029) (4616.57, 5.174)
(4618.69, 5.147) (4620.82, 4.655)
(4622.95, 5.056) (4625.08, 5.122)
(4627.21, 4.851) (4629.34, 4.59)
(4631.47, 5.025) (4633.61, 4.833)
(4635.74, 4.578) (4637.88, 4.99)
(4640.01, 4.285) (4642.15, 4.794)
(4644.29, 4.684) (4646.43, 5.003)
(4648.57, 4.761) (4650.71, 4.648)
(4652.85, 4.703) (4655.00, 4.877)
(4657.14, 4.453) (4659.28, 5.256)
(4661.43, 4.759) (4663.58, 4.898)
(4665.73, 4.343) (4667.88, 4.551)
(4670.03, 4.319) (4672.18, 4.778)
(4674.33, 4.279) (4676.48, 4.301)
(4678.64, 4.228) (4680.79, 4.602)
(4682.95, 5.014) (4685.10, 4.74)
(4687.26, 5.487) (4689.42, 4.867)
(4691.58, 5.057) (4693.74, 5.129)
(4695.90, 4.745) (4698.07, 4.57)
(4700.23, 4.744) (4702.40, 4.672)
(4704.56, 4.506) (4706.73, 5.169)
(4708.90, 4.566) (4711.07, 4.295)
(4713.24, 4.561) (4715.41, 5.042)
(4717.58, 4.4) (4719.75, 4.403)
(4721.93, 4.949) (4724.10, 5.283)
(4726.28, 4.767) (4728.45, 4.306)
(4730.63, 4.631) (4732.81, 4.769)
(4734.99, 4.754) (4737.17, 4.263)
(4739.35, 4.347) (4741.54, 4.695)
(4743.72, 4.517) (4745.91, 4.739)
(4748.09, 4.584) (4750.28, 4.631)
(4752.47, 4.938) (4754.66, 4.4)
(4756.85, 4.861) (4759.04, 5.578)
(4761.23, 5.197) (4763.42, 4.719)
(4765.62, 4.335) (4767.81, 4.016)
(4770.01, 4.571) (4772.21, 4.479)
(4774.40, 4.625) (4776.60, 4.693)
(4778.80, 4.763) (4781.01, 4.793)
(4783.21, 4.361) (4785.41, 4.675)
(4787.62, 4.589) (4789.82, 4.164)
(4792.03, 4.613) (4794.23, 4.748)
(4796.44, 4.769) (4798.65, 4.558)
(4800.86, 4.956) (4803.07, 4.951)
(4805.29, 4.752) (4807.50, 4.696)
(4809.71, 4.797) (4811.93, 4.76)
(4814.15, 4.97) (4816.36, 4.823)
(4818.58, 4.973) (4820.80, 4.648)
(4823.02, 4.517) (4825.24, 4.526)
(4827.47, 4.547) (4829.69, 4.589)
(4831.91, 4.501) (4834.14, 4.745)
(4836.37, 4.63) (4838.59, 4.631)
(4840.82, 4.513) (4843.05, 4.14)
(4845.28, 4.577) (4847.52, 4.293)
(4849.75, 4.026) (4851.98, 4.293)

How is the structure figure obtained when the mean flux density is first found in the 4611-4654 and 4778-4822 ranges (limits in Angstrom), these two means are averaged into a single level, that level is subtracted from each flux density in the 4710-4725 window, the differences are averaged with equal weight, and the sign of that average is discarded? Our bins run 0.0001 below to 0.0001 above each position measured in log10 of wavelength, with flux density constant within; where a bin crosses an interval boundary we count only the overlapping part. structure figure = 0.07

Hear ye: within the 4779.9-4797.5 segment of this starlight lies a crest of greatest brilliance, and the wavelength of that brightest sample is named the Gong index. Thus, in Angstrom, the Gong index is 4781.01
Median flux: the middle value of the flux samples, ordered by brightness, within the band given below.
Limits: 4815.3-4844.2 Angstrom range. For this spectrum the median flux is 4.59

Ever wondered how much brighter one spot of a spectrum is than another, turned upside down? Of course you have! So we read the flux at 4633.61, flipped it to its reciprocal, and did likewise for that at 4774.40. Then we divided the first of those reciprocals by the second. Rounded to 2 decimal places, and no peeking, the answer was 0.96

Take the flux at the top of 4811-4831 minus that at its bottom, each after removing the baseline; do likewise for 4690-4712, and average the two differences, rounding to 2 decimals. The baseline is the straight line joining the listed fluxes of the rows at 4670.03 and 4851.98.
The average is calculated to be -0.46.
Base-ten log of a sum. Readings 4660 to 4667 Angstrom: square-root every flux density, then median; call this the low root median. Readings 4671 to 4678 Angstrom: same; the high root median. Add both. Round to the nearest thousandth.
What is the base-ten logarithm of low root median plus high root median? 0.629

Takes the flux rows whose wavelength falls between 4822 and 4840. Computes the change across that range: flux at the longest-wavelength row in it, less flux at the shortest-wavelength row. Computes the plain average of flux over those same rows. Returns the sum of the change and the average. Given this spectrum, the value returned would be 4.70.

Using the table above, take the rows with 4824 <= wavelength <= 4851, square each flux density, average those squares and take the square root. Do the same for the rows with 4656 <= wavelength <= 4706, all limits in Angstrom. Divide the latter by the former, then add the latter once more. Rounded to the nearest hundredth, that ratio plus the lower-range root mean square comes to 5.77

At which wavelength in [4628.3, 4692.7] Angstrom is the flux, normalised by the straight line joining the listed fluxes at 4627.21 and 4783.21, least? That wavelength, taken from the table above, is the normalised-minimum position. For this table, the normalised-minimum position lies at 4640.01 Angstrom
